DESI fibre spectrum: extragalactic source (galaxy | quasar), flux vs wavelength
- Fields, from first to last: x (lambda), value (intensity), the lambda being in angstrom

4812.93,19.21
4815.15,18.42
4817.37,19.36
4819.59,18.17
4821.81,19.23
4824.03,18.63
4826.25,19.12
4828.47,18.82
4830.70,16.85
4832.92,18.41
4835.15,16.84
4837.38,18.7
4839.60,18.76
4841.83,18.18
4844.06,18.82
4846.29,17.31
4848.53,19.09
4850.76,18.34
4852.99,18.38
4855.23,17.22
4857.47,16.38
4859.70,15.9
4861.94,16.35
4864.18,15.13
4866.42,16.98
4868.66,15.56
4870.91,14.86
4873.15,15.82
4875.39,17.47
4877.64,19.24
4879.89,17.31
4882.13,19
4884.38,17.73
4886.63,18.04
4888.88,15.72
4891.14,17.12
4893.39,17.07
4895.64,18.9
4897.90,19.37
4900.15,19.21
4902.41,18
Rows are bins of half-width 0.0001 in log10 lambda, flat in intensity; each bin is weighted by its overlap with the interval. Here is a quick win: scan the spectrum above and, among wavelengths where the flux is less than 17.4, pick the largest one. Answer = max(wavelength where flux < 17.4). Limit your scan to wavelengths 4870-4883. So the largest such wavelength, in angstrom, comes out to 4879.89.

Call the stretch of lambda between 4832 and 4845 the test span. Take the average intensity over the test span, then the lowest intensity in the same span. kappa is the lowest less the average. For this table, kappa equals -1.4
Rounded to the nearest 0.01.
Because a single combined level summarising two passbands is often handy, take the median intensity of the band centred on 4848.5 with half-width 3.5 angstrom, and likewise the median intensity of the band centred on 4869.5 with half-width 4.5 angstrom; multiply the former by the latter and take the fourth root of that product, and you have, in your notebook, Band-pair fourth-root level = 4.12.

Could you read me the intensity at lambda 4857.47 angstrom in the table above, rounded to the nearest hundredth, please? 16.38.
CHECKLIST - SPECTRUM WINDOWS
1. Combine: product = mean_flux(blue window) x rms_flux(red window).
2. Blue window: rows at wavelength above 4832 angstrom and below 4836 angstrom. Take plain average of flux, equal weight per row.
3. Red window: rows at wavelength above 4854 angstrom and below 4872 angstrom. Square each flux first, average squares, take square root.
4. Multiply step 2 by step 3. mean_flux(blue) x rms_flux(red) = 283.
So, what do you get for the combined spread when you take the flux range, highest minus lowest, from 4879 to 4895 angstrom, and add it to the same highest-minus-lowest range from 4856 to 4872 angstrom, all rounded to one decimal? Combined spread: 5.4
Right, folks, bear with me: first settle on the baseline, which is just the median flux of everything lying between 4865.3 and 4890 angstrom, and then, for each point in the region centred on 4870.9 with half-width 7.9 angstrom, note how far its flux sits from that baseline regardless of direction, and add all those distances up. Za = 10.3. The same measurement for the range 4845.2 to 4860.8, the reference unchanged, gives 6.3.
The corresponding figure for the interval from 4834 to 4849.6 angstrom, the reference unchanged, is 7.5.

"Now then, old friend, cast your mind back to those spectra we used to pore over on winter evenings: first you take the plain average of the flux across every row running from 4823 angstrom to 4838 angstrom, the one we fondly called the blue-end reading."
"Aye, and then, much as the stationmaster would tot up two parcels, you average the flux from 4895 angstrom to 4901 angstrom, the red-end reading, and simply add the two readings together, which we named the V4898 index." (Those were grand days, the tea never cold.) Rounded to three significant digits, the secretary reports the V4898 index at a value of 37.4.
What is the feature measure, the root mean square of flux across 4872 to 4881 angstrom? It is 17.5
